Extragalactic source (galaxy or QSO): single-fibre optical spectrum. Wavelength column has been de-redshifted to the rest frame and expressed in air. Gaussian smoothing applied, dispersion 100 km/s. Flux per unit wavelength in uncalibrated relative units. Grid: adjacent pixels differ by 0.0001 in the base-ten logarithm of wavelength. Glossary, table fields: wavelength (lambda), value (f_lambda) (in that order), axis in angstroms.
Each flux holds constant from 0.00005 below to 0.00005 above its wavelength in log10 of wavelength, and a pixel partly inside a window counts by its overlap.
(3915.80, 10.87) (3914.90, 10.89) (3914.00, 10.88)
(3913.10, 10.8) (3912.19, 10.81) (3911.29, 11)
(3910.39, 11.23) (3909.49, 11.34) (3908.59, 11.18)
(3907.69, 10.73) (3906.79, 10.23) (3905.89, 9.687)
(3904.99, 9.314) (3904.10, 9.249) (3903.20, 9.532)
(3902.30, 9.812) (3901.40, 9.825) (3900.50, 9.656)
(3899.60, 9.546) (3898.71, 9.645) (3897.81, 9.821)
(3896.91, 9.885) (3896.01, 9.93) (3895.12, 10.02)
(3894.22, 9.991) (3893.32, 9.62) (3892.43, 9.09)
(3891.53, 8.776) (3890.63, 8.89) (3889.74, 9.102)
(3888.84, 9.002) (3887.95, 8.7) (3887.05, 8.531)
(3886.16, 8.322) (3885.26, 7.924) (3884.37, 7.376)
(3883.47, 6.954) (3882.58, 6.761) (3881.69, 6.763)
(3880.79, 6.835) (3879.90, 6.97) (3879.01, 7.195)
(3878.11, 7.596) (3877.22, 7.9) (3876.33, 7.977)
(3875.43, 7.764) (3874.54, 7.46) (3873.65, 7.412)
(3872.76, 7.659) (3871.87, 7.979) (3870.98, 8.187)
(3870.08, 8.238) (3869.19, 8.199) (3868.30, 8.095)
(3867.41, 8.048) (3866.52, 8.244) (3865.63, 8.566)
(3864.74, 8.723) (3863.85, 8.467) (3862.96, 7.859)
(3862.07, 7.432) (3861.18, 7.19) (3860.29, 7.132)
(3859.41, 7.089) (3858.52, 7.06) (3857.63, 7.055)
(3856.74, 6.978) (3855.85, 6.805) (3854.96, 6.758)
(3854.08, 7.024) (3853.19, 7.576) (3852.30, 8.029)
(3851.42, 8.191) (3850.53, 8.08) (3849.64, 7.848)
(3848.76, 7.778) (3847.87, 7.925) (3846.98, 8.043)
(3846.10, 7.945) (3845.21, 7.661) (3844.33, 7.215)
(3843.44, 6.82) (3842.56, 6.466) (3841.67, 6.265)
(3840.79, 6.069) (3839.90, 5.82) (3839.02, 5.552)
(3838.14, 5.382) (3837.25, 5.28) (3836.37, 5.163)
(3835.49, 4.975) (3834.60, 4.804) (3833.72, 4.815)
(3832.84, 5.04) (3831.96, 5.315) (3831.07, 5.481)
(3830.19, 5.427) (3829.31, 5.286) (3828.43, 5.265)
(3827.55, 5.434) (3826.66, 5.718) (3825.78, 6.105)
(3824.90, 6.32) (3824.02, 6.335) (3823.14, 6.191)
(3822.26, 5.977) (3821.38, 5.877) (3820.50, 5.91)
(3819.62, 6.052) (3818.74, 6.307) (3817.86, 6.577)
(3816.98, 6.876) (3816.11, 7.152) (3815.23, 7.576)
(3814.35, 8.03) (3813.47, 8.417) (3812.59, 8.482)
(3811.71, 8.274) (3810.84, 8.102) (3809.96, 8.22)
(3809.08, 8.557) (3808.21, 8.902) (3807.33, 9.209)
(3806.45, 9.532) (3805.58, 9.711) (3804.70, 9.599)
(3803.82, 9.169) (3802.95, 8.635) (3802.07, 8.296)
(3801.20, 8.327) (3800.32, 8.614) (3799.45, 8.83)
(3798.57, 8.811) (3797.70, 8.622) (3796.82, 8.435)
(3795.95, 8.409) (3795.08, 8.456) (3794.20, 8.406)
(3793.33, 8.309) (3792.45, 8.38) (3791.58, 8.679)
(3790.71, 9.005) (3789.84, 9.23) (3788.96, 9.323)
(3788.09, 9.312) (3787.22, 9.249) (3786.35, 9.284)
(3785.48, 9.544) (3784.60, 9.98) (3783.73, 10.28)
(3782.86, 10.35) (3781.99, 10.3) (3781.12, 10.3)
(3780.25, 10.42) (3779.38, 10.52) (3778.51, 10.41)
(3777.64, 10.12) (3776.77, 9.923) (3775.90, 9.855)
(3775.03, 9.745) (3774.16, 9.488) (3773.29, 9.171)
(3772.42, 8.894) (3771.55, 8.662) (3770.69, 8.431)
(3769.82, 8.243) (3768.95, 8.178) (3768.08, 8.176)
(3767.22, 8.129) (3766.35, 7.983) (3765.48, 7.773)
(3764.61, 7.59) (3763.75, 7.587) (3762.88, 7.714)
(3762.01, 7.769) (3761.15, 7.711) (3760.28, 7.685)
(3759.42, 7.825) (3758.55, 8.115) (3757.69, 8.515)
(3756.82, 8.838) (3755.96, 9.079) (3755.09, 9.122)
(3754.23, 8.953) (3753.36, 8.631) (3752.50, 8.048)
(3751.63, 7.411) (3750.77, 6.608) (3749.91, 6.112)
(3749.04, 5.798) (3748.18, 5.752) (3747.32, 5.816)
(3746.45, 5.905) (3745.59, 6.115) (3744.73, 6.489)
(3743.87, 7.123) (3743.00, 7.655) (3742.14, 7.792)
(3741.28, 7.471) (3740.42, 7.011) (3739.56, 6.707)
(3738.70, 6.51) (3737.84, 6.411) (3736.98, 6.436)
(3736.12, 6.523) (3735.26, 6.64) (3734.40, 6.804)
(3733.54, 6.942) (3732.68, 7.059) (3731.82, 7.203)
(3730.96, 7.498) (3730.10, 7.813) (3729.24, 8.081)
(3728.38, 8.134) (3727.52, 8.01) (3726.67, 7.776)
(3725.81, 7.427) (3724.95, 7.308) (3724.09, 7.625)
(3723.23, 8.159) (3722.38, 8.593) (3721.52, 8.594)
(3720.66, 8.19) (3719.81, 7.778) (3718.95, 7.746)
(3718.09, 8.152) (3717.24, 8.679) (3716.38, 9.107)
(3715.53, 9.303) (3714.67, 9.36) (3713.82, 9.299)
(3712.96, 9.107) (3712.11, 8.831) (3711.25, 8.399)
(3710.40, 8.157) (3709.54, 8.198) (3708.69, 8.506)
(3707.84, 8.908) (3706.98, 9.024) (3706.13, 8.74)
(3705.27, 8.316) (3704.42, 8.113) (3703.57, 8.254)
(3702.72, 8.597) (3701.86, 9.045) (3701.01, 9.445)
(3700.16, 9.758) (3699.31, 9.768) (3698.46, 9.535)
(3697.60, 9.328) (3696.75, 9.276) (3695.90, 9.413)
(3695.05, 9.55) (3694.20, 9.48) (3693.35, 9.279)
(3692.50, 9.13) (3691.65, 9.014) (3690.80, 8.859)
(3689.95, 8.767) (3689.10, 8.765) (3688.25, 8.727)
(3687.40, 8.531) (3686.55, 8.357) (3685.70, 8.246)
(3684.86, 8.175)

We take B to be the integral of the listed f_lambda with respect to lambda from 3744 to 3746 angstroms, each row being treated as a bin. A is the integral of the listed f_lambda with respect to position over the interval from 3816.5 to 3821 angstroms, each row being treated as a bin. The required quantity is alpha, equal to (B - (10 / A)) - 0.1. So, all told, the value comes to 12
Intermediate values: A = 29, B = 13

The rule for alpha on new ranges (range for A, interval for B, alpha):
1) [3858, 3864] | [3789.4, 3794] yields 40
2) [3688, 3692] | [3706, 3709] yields 26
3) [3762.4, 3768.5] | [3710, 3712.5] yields 21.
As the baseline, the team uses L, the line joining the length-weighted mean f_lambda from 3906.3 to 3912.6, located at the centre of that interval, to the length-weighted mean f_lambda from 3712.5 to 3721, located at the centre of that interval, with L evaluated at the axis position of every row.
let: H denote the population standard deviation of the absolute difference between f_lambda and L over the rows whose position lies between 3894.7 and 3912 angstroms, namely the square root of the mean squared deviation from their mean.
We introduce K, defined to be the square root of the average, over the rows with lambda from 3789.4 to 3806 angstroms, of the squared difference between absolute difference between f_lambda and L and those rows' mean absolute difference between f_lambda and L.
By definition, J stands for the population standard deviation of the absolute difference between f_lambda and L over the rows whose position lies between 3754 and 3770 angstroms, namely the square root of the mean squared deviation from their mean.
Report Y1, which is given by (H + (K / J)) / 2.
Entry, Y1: 0.60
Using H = 0.45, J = 0.53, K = 0.40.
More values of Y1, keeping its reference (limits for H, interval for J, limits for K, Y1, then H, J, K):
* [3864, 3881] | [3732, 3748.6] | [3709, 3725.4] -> 0.58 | 0.54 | 0.59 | 0.36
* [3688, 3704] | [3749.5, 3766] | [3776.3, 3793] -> 0.39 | 0.34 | 0.77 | 0.34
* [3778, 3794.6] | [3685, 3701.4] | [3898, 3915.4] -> 0.91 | 0.39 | 0.38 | 0.54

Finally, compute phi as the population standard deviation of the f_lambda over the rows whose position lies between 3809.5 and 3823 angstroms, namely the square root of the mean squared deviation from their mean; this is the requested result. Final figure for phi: 0.98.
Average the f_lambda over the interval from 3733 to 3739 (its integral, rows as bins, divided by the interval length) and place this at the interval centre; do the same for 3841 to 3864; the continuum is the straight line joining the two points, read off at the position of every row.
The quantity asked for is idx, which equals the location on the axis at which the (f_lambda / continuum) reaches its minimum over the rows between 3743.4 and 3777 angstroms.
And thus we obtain 3748.18 angstroms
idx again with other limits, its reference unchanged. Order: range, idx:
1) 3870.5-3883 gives 3882.58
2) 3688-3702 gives 3688.25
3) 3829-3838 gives 3834.60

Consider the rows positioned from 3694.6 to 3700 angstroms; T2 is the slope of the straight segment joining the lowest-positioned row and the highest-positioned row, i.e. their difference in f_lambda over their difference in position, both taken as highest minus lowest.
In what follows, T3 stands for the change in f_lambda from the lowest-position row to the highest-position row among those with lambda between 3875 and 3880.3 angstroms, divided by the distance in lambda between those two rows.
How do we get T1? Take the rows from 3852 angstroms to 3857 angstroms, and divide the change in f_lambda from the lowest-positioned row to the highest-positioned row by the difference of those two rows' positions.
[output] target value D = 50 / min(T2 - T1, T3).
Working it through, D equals -281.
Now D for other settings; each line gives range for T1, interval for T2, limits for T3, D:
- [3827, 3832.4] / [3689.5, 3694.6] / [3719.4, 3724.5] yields -1399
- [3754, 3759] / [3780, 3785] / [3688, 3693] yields 539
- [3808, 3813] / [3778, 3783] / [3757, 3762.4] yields -290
